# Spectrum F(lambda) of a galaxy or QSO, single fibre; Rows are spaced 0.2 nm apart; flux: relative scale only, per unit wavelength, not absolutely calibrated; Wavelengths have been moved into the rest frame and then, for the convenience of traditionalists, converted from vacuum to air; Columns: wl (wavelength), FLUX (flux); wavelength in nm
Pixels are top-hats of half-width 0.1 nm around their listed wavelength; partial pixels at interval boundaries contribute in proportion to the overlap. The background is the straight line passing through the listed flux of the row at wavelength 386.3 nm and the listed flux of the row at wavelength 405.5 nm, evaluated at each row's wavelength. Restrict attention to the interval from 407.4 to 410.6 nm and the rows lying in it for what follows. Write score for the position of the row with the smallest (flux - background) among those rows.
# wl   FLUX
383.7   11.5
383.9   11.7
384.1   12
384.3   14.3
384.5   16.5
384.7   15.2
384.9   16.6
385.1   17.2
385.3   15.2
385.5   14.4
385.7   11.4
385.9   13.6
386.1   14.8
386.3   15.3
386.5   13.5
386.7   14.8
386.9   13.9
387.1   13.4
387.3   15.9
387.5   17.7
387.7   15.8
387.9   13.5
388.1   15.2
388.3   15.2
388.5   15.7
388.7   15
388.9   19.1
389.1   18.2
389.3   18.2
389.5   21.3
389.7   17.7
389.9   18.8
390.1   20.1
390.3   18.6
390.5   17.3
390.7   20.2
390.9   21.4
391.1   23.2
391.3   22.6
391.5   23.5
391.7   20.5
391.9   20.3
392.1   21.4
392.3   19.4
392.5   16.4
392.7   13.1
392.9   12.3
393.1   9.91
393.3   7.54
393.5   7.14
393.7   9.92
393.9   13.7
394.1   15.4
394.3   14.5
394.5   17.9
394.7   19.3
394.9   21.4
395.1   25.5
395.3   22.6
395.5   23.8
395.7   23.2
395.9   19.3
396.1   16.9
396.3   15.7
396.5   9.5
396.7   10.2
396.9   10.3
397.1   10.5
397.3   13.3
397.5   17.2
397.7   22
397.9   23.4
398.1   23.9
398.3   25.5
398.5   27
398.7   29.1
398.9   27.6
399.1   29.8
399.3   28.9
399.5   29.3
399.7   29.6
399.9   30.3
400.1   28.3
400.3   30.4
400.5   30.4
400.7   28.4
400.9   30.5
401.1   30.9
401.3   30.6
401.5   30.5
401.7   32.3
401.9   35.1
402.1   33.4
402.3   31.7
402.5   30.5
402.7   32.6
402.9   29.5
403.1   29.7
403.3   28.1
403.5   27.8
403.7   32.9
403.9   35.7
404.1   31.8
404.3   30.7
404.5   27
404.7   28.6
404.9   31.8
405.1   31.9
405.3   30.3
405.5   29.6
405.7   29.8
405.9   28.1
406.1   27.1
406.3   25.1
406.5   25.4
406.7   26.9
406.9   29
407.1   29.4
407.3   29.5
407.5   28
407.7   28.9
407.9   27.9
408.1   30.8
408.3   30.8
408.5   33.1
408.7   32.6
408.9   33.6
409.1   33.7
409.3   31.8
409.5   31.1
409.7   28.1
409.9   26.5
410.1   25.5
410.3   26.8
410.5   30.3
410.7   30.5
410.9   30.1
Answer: 410.1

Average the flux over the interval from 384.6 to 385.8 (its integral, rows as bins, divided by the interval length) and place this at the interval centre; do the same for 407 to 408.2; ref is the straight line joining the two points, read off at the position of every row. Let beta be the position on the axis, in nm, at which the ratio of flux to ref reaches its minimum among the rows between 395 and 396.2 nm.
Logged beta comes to 396.1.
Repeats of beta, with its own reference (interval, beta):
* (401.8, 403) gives 402.9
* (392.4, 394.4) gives 393.5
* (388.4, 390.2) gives 388.7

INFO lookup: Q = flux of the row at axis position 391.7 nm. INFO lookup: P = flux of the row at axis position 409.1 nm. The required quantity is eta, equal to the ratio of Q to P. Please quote 0.61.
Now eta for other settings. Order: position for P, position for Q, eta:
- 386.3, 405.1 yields 2.08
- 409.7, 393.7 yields 0.35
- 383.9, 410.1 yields 2.18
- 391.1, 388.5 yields 0.68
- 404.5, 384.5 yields 0.61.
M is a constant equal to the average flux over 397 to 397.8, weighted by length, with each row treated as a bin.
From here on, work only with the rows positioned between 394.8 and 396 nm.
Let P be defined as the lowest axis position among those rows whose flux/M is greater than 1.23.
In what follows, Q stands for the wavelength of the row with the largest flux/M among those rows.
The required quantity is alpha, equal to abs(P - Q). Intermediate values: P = 394.9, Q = 395.1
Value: 0.20 nm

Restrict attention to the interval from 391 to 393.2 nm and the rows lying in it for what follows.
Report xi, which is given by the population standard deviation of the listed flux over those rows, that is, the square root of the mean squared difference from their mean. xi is 4.5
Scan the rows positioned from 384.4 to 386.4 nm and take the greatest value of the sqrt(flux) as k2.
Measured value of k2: 4.1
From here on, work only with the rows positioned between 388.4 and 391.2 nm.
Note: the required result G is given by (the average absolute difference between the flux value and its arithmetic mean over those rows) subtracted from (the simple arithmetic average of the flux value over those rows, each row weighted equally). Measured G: 17.2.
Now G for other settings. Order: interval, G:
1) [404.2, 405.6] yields 28.6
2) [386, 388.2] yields 13.9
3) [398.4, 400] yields 28.1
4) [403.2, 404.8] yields 27.9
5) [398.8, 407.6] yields 28.2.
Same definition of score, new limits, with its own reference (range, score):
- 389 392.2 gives 390.5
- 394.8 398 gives 396.5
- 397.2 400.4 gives 397.3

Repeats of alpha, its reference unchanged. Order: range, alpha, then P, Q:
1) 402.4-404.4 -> 1.40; 402.5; 403.9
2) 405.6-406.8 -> 0.00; 405.7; 405.7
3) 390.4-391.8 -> 0.80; 390.7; 391.5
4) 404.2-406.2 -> 0.80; 404.3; 405.1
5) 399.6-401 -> 1.20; 399.7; 400.9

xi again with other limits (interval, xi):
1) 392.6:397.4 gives 5.3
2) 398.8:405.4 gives 2.0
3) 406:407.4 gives 1.7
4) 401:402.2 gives 1.7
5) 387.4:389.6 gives 2.2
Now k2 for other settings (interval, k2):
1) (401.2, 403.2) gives 5.9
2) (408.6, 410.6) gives 5.8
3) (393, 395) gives 4.6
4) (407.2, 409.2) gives 5.8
